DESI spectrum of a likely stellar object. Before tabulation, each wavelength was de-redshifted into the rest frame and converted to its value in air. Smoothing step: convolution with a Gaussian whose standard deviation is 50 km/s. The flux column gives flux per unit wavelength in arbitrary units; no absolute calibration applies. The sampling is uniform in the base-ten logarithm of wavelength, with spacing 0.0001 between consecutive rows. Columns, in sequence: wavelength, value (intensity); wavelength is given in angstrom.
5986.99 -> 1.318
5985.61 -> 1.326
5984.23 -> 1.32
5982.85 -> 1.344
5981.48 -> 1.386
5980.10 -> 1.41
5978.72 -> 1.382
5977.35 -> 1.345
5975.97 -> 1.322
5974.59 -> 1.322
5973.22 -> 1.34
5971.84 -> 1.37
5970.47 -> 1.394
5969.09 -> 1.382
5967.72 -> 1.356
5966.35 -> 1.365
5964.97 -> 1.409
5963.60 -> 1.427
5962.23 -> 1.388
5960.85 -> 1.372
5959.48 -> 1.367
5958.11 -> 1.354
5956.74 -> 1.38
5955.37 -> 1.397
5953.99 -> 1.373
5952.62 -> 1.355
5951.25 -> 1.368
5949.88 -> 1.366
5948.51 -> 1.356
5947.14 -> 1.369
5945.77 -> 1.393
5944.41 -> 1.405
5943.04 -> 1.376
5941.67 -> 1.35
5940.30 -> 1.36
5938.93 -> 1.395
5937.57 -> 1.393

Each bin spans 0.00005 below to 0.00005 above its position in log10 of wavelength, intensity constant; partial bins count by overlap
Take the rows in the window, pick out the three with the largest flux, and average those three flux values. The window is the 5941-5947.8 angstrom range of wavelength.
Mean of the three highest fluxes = 1.39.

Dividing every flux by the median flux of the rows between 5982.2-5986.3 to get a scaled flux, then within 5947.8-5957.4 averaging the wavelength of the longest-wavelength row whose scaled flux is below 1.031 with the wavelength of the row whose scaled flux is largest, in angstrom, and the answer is 5954.0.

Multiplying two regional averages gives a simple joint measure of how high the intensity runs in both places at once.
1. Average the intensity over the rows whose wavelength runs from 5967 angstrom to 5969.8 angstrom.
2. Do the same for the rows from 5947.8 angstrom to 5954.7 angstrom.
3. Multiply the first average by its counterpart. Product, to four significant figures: 1.867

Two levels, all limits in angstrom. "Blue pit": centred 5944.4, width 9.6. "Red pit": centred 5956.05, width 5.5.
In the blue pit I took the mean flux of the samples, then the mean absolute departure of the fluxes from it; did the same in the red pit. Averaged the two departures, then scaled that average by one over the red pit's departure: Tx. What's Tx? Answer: 1.1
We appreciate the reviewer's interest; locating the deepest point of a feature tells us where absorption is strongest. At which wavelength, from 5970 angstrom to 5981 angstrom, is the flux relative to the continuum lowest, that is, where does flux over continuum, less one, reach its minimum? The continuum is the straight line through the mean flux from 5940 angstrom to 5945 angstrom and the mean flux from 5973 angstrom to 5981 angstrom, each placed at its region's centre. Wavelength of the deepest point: 5974.59 angstrom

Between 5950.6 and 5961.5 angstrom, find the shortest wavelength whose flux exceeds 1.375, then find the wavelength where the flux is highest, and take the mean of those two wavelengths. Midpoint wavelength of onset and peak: 5955.4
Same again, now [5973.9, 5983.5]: 5979.4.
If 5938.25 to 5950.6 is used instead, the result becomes 5941.7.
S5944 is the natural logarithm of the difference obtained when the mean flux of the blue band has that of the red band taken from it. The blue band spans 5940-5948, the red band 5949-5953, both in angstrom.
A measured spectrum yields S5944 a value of -4.4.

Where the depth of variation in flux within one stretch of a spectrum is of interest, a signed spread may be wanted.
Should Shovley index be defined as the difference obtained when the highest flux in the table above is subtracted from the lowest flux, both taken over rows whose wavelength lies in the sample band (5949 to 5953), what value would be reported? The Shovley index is -0.013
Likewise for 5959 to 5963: -0.021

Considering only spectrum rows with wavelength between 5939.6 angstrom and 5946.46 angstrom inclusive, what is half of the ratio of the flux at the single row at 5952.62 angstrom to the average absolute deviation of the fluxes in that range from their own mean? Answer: 38.1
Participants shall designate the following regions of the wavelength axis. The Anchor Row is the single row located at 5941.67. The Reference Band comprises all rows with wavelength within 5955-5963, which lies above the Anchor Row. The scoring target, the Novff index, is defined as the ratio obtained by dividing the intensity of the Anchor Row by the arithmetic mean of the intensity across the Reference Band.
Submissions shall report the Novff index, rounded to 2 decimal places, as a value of 0.98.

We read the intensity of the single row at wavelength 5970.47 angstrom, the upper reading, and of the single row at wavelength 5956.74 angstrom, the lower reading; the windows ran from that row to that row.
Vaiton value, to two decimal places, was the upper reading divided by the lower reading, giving 1.01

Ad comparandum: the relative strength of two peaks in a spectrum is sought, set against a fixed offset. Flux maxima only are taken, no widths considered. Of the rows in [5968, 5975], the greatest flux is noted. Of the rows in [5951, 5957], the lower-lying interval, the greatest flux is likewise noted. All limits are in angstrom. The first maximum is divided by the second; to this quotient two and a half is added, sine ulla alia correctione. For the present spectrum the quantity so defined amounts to 3.50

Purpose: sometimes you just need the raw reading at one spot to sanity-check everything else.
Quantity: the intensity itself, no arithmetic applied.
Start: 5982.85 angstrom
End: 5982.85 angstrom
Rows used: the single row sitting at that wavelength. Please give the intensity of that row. 1.344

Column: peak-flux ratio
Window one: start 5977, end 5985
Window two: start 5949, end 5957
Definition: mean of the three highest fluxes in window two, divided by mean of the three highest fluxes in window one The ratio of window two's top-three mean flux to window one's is 0.993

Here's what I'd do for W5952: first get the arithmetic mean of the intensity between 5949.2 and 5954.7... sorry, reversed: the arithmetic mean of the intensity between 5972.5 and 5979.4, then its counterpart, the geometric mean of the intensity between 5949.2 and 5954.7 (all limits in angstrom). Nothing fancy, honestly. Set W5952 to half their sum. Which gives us 1.35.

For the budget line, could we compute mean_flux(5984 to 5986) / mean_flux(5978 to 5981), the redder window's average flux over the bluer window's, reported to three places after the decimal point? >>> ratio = 0.948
